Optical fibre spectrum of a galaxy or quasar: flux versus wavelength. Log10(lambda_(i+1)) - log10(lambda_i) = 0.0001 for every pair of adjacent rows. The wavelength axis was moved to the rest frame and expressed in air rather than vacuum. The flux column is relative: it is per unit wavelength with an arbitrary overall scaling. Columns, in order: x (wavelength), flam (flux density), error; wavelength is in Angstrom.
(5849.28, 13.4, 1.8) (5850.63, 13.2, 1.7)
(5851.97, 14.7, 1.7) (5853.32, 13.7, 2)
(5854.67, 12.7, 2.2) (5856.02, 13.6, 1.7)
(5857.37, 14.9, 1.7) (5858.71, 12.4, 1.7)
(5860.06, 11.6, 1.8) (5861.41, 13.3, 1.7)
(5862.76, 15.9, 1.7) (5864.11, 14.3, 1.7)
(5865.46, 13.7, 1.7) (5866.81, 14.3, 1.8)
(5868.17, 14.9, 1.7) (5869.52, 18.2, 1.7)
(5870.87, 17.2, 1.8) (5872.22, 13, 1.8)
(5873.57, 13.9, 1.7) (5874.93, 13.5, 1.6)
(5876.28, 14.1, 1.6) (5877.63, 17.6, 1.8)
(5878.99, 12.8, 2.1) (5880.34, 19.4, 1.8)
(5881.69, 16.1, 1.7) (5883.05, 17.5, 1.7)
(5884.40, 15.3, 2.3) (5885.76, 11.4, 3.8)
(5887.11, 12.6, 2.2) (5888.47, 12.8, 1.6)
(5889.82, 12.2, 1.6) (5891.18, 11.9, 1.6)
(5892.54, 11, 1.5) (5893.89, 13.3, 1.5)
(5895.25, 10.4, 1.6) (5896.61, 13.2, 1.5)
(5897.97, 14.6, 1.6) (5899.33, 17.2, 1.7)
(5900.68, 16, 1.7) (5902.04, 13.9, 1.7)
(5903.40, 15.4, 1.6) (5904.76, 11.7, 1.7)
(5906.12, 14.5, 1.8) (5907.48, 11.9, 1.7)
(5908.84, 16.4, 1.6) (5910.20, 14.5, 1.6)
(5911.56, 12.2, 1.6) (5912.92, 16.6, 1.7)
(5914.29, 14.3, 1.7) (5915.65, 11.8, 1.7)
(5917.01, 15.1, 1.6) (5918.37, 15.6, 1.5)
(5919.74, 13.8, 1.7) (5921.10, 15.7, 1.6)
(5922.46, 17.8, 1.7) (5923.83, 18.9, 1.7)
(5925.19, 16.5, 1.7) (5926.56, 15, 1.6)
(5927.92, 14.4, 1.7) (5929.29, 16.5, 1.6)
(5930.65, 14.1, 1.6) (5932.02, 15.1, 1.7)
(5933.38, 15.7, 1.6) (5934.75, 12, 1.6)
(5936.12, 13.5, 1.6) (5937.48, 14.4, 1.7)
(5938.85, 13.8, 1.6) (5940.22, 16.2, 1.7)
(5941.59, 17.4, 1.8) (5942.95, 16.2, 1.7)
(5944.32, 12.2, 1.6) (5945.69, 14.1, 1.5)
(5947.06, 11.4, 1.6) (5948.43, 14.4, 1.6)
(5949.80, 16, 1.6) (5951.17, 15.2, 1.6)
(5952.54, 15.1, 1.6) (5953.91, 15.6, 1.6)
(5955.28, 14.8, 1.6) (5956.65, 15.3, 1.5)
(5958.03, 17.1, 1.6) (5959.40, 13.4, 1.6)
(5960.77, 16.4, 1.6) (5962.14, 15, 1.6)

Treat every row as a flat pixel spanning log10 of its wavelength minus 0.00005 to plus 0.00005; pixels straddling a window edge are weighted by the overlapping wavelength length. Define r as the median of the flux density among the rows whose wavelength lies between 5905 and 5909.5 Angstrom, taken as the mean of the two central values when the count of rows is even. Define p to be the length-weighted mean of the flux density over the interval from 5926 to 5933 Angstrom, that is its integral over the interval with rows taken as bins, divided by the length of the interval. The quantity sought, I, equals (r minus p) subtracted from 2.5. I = 3.1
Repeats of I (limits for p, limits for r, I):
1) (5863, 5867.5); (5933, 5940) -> 3.0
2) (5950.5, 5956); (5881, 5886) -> 2.0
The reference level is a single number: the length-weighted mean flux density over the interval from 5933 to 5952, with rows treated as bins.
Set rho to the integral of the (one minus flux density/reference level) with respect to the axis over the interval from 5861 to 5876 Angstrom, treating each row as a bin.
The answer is -0.3 Angstrom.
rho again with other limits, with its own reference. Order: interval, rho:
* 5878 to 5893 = 0.4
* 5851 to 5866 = 0.8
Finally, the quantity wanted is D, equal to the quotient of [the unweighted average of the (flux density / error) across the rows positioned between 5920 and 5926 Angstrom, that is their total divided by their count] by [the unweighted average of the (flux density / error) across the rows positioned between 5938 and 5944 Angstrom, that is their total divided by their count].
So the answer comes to 1.10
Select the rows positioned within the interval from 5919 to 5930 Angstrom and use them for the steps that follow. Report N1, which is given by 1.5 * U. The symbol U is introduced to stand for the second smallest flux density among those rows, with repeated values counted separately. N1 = 21.6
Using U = 14.4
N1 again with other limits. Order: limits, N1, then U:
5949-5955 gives 22.8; 15.2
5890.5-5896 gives 16.5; 11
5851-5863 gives 18.6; 12.4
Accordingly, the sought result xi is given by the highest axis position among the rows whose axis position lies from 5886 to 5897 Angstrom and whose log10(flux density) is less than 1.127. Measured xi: 5896.61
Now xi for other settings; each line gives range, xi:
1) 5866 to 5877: 5872.22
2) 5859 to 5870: 5861.41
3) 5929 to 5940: 5934.75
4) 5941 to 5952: 5947.06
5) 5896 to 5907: 5904.76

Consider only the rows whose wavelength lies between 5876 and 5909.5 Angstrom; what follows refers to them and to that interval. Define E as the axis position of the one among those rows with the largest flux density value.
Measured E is 5880.34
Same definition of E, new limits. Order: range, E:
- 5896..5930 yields 5923.83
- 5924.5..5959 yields 5941.59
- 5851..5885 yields 5880.34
